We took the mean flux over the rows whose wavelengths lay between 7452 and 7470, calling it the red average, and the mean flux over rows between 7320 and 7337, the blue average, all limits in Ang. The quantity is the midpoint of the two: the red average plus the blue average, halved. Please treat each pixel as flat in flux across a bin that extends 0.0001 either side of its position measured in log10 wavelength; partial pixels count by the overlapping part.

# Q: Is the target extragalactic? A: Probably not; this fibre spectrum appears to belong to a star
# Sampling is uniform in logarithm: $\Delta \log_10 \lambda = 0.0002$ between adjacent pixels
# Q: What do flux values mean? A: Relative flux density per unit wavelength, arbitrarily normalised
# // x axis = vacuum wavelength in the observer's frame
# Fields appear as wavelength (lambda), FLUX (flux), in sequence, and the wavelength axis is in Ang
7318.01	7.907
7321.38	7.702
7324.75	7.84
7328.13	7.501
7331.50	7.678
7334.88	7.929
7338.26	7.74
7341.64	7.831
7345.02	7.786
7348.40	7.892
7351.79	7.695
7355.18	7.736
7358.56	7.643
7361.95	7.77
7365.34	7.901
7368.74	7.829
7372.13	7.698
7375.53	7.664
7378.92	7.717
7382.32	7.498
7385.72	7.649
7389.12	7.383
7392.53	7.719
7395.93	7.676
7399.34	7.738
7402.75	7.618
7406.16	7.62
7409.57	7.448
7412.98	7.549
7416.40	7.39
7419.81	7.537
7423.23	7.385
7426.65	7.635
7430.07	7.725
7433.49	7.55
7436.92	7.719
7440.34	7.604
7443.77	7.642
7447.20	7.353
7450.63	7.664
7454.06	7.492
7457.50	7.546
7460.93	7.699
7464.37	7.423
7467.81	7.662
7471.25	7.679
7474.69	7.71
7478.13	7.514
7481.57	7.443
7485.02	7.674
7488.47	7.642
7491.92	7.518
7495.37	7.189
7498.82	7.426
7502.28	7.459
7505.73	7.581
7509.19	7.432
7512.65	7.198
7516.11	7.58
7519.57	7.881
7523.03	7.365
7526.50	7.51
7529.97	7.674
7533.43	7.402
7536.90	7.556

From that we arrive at 7.65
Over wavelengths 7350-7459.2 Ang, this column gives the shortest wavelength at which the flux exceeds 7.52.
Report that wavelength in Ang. 7351.79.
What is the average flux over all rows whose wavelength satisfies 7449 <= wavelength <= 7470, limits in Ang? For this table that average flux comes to 7.58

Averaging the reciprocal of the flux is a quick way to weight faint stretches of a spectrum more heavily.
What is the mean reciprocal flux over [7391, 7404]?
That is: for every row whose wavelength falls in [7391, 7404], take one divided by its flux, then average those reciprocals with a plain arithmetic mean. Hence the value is 0.130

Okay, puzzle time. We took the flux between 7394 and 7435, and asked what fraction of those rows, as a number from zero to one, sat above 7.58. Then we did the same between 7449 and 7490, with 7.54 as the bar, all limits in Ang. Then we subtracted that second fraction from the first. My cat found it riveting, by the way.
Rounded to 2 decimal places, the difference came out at -0.17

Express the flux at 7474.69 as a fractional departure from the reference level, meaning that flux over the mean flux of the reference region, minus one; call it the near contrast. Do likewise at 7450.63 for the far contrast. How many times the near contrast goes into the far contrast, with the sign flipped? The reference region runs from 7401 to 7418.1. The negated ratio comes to -0.75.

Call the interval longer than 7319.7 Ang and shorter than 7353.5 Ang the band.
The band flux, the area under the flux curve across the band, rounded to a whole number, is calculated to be 262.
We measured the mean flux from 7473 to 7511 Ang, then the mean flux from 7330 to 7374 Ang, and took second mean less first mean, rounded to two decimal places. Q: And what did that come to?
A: 0.27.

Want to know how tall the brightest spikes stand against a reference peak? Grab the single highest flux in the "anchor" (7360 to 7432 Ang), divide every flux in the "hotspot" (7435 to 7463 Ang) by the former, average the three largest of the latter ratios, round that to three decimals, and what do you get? 0.974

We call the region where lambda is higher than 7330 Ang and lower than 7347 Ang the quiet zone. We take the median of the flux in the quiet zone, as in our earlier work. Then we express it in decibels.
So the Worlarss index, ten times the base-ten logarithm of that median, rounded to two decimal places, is 8.91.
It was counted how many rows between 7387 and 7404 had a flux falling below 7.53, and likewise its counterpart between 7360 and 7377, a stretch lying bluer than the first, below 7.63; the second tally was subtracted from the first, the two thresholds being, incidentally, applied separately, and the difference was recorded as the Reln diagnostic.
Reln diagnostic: 1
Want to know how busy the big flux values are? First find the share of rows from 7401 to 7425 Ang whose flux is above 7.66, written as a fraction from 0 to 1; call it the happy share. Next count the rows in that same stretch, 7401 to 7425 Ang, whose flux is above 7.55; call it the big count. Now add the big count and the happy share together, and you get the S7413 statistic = 2.0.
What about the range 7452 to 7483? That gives 4.4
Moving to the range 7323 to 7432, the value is 24.6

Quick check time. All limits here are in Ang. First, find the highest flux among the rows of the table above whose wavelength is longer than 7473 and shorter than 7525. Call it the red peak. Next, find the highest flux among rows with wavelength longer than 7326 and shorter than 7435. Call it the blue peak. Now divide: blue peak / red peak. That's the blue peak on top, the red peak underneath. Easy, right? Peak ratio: 1.01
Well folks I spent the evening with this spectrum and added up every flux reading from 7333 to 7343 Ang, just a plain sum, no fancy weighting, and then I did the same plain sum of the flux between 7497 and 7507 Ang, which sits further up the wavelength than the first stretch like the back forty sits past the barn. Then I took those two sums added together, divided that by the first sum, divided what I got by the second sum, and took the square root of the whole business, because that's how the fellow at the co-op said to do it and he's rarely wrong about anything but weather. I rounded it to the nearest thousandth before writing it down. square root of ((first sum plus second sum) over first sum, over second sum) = 0.295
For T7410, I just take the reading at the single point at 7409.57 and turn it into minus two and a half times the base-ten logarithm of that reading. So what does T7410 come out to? -2.180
